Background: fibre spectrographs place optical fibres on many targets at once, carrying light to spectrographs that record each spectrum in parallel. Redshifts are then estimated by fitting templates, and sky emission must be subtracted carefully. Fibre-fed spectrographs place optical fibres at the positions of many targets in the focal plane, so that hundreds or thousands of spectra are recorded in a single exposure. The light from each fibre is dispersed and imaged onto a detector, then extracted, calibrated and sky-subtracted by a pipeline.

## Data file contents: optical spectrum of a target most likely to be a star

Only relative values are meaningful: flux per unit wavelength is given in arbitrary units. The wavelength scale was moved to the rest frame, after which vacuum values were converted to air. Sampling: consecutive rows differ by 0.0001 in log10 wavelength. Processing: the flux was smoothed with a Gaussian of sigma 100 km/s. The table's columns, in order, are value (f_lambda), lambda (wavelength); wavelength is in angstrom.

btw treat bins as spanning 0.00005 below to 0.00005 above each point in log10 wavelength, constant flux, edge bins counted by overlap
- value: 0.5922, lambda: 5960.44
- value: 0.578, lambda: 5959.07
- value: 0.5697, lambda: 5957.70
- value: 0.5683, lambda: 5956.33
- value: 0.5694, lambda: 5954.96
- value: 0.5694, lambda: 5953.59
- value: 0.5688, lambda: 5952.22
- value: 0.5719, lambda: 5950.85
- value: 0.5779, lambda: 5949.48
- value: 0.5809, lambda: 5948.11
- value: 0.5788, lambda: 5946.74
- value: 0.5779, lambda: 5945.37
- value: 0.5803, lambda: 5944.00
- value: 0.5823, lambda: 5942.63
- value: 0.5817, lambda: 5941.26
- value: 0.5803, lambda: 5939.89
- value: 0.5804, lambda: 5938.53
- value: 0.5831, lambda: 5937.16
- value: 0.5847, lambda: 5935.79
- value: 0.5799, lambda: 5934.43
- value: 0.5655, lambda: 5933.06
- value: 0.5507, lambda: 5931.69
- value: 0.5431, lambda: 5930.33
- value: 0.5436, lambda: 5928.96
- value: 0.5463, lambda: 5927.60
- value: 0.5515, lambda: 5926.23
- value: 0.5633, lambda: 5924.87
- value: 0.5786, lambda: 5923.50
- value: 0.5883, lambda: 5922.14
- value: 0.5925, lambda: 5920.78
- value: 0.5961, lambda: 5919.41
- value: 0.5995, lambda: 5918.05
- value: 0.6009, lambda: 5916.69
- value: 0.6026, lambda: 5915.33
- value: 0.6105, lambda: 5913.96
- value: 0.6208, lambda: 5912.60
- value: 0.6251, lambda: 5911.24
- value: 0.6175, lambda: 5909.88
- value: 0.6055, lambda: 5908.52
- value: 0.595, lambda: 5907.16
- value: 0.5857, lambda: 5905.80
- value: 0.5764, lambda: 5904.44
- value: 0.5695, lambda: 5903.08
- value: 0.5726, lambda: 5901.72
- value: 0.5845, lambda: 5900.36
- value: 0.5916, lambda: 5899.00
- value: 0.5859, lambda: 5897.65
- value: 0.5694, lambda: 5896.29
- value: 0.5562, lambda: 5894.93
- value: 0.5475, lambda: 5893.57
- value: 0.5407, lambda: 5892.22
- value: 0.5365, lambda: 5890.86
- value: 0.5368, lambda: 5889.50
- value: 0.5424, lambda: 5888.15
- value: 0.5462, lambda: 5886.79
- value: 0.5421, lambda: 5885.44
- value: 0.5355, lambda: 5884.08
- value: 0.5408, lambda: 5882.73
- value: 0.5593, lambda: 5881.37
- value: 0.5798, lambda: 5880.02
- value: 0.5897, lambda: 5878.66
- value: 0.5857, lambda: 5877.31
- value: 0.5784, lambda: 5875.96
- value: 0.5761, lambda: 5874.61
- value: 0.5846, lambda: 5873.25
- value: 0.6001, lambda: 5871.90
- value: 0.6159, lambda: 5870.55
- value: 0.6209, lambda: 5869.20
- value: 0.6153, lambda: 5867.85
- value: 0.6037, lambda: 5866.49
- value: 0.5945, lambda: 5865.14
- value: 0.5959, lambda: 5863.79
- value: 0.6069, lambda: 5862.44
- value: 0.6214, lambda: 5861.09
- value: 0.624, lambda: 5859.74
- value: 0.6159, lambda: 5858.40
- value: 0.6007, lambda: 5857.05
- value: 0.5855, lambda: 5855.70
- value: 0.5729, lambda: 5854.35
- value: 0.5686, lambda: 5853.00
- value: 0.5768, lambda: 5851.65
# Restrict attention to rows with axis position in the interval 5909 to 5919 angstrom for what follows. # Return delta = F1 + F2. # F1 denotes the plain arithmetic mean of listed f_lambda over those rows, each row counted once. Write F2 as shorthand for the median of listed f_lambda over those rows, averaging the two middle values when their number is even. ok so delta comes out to 1.22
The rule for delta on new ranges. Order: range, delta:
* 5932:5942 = 1.16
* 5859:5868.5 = 1.22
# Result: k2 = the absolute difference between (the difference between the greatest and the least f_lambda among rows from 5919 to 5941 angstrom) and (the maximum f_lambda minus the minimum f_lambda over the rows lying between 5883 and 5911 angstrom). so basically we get 0.029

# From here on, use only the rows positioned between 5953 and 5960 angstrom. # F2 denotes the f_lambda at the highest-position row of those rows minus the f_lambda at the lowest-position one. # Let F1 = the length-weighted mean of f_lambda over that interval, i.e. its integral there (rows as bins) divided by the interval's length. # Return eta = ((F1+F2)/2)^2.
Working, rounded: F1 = 0.572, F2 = 0.009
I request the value 0.084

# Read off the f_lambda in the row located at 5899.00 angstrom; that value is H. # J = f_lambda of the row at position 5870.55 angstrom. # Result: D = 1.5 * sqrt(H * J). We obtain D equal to 0.91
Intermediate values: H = 0.5916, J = 0.6159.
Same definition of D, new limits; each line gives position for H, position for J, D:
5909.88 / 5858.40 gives 0.93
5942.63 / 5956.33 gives 0.86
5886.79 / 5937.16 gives 0.85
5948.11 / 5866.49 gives 0.89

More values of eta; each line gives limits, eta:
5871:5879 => 0.083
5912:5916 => 0.088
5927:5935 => 0.086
